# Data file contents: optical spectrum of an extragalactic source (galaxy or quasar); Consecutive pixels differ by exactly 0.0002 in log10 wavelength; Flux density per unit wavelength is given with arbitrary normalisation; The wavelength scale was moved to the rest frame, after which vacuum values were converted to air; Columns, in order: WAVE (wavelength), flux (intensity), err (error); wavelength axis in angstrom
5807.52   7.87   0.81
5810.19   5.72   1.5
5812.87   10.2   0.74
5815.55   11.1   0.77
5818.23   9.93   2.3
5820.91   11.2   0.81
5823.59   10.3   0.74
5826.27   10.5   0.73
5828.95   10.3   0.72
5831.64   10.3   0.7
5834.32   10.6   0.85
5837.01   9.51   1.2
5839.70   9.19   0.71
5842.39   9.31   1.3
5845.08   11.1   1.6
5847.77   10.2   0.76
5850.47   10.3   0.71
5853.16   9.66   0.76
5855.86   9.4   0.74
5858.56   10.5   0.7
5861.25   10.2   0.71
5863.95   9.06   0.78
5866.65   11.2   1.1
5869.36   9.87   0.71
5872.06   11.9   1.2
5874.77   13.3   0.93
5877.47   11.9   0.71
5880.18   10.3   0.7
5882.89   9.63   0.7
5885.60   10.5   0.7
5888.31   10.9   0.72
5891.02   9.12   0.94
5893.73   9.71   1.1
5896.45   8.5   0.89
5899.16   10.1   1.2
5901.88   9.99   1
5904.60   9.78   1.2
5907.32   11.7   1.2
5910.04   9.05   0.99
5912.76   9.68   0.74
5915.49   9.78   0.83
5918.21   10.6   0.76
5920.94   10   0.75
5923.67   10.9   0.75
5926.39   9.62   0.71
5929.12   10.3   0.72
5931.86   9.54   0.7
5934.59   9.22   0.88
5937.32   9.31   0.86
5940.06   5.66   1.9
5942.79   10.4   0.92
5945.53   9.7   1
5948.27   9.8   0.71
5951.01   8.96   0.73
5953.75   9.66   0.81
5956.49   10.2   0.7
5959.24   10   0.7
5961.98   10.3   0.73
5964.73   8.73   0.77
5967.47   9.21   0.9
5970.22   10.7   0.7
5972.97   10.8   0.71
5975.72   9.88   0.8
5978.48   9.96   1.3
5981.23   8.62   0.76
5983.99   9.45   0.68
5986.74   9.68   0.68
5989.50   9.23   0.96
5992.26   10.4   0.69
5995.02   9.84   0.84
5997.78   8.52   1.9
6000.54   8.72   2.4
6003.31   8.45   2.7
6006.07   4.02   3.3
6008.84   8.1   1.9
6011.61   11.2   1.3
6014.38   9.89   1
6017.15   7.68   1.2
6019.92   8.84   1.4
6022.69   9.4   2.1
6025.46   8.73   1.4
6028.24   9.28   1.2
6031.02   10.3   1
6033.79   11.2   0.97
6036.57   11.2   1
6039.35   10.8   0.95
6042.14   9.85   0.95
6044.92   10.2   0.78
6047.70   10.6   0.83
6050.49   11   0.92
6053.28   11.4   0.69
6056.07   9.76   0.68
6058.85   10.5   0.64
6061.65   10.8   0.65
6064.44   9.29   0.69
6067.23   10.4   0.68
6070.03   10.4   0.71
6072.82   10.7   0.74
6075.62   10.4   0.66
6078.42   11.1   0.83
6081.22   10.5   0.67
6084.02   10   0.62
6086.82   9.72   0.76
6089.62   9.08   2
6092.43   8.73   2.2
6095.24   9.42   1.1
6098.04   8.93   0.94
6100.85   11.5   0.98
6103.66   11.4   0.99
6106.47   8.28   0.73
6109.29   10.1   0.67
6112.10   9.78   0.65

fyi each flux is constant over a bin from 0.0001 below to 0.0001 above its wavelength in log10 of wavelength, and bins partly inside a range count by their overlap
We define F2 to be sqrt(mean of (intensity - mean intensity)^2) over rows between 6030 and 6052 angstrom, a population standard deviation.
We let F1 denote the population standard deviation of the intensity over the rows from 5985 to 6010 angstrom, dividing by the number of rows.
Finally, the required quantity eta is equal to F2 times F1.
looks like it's 0.8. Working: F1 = 1.75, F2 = 0.5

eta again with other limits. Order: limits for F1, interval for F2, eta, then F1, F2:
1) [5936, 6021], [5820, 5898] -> 1.4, 1.42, 1.0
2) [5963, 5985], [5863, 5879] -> 1.1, 0.77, 1.4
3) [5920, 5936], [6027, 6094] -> 0.4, 0.55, 0.7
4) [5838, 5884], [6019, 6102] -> 0.9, 1.11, 0.8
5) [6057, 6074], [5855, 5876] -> 0.7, 0.50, 1.3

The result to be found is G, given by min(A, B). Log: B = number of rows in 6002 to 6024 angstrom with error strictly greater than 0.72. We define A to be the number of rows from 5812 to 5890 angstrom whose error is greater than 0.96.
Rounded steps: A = 6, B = 8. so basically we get 6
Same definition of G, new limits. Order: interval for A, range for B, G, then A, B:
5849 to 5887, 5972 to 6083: 2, 2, 27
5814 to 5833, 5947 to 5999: 1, 1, 11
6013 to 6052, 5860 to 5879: 4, 9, 4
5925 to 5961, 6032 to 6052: 2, 2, 7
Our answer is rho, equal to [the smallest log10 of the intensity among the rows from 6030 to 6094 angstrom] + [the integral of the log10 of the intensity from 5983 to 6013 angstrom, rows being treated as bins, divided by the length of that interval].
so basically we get 1.88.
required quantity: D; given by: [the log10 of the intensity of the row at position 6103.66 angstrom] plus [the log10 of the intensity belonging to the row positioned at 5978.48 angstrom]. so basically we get 2.06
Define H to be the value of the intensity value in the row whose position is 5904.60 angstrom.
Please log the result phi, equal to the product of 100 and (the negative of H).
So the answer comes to -978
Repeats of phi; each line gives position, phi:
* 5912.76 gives -968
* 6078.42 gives -1110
